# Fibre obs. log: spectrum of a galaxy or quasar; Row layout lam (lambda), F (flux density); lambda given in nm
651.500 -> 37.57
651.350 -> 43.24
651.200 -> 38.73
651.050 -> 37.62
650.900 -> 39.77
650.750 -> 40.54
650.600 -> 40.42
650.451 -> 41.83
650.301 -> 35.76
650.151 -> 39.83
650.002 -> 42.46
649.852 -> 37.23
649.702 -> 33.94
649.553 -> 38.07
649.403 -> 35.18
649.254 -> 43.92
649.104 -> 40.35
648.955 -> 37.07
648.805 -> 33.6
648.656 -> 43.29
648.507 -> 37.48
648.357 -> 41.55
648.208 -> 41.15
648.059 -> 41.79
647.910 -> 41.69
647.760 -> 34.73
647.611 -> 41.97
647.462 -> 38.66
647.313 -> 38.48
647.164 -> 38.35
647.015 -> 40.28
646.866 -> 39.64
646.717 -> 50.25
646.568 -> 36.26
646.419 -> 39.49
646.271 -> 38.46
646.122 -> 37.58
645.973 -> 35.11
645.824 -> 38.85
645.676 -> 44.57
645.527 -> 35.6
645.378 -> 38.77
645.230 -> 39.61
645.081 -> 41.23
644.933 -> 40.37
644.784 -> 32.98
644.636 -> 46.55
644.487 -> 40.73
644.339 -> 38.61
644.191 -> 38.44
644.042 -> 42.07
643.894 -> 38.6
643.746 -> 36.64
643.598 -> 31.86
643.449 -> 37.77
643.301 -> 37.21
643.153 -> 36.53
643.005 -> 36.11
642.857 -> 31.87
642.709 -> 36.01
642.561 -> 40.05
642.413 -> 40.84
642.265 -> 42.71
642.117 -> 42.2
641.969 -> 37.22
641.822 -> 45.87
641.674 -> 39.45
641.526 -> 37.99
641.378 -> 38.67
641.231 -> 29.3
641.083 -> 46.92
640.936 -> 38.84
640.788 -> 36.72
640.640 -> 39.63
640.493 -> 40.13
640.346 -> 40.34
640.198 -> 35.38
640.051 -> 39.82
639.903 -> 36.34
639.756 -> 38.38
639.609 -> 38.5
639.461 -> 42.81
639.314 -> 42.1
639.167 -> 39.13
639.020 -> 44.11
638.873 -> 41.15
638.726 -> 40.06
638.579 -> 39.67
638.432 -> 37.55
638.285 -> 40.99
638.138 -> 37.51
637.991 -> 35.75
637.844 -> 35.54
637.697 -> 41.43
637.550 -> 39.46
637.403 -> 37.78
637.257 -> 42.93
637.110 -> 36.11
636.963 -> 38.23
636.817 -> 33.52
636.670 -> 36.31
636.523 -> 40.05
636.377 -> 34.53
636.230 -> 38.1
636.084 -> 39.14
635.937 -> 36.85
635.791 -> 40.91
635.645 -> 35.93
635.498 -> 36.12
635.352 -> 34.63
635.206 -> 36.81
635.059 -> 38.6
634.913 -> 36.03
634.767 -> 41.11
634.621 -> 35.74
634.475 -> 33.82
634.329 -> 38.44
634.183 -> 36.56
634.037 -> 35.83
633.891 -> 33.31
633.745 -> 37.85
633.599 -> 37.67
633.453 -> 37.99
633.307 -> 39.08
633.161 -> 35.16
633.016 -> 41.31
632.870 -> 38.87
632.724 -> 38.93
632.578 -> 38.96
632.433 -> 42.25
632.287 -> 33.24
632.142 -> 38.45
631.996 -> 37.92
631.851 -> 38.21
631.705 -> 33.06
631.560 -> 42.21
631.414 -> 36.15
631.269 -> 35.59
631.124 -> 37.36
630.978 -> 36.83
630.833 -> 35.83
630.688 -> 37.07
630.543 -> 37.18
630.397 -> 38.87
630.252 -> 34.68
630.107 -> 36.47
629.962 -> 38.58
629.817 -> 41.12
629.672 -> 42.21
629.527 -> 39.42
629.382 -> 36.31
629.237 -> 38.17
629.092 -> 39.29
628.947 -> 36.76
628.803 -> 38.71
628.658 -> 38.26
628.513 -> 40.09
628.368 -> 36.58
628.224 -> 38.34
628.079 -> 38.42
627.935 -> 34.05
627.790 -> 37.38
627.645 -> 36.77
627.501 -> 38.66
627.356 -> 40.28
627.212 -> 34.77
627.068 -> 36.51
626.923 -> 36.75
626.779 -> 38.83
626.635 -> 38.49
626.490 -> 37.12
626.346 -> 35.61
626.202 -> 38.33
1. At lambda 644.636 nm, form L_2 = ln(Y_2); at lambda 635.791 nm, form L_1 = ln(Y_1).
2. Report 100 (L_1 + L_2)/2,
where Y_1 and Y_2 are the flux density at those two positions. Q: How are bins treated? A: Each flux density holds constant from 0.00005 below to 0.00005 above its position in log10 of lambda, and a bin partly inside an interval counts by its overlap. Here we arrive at 378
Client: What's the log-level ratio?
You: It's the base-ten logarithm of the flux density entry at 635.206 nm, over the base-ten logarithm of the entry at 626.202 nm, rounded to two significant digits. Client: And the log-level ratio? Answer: 0.99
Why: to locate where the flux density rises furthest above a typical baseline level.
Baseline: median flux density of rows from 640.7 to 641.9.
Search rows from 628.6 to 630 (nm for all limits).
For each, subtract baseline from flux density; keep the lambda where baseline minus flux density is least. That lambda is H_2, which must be 629.672 nm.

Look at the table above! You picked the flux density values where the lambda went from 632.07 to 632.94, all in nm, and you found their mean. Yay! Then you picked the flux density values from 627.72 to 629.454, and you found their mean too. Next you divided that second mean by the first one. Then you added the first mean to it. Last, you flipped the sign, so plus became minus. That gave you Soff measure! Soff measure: -39.4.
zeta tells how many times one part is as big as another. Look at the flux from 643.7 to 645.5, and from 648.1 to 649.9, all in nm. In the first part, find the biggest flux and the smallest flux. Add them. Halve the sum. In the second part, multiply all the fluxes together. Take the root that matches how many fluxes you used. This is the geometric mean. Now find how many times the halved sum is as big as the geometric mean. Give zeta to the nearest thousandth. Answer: 1.035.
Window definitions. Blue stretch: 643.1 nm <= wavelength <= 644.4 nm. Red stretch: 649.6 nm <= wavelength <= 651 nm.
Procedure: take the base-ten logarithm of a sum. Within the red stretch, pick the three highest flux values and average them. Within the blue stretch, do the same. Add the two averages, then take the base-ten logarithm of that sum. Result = 1.91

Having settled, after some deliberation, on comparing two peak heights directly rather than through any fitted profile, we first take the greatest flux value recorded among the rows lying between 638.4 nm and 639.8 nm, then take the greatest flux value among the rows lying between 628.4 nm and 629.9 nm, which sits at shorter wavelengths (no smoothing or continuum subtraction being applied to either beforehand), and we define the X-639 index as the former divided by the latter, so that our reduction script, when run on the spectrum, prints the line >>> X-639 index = 1.05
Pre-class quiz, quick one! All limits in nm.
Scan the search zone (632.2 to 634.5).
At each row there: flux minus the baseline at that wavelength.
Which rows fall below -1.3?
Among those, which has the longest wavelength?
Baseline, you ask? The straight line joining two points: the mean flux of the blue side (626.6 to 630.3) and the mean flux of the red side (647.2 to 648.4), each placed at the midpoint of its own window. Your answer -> 634.475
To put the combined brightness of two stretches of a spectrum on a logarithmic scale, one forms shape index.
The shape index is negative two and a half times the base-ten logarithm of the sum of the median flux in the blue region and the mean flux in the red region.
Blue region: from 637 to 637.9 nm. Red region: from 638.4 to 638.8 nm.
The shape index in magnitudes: -4.73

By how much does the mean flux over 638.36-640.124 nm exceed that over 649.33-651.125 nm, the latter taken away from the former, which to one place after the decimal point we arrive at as 1.4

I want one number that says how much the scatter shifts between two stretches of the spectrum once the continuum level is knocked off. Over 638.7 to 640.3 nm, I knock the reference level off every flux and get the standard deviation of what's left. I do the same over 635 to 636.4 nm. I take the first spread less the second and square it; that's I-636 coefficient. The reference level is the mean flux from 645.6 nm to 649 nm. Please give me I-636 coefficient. 0.4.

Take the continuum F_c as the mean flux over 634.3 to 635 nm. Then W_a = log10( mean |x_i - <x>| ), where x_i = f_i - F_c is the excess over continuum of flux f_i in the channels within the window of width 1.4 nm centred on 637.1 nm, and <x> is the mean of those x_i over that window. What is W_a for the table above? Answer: 0.35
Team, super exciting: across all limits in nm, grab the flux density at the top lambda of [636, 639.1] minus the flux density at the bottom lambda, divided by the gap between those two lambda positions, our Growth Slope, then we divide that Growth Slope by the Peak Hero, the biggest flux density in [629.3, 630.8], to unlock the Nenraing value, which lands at 0.040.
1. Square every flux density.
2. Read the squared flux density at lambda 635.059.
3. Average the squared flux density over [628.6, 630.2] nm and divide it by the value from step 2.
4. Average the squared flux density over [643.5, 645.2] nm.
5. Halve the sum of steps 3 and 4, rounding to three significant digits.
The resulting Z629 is 765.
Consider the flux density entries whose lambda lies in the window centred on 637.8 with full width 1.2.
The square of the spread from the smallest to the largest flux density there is 55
